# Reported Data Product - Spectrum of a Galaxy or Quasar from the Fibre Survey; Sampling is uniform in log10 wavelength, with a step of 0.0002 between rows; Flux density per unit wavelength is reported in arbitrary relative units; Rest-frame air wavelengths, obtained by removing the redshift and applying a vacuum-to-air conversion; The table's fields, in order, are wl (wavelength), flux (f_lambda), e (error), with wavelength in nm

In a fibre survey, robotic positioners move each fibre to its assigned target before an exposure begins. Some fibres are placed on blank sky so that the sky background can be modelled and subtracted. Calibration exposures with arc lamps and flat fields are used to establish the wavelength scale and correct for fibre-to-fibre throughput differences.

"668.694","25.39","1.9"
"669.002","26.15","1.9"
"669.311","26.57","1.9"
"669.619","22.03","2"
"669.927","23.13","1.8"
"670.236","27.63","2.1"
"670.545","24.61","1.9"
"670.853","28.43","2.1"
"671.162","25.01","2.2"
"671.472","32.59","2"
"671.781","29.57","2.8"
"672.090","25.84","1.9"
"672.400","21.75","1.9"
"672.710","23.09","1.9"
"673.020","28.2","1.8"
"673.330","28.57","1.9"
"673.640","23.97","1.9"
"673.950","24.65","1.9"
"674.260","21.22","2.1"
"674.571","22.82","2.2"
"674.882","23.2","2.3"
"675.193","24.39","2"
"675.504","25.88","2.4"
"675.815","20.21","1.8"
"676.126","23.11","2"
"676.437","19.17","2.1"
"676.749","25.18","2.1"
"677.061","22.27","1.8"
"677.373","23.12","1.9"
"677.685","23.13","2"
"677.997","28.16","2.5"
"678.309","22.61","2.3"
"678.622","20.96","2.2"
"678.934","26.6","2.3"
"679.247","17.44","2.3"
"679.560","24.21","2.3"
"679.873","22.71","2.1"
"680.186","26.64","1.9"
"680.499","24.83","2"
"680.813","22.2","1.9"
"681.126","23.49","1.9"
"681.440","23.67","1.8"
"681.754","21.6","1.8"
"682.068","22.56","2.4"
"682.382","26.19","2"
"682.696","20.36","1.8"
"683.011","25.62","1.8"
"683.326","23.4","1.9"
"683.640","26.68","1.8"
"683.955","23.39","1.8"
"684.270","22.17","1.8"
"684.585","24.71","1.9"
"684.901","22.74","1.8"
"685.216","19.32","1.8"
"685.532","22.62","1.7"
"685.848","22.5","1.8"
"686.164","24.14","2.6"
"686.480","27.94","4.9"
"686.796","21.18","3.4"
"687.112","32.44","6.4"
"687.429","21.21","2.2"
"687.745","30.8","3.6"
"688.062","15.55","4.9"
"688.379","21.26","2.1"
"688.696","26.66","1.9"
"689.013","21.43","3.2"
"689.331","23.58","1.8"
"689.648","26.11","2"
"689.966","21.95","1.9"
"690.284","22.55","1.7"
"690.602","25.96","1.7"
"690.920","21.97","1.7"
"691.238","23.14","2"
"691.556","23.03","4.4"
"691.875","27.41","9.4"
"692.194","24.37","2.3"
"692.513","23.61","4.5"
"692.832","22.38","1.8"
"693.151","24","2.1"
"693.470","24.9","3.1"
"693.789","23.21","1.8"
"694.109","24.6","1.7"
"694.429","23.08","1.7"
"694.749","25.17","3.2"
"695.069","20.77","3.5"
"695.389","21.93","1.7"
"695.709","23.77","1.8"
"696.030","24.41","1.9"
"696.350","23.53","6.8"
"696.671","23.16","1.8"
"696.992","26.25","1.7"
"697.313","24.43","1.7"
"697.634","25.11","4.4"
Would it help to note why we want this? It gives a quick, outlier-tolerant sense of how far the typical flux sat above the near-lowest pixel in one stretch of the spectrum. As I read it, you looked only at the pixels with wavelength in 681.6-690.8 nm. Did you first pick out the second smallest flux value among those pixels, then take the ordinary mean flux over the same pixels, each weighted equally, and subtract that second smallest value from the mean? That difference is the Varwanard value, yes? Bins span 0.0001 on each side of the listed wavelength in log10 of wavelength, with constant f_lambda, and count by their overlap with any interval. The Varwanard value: 4.4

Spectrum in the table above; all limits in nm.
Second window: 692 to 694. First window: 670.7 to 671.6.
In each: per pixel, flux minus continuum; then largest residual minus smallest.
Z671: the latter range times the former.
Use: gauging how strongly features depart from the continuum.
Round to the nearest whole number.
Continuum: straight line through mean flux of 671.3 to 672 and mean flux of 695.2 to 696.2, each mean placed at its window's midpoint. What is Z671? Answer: 21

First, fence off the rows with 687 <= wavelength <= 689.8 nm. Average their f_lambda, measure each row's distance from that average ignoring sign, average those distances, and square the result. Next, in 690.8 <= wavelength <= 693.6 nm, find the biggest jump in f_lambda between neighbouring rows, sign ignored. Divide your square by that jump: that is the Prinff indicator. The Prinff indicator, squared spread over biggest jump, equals 3.9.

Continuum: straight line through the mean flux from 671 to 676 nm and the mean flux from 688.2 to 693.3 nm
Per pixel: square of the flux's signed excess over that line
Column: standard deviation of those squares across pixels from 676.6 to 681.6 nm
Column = 12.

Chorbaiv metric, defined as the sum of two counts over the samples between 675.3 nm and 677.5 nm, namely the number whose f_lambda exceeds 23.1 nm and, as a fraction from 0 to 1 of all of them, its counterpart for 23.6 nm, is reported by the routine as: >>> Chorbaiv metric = 4.3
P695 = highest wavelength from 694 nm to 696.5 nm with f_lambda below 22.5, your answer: 695.389 nm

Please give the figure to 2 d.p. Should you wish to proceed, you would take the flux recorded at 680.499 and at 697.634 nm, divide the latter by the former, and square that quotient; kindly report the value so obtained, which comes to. 1.02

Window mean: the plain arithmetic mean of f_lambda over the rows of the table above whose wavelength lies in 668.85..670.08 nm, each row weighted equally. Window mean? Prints 24.5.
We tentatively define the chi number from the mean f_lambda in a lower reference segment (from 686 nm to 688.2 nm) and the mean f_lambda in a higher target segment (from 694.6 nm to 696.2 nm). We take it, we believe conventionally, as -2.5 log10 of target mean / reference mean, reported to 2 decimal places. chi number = 0.07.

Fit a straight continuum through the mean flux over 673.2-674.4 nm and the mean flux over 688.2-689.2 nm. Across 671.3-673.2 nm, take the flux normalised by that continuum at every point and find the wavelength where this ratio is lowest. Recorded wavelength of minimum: 672.400 nm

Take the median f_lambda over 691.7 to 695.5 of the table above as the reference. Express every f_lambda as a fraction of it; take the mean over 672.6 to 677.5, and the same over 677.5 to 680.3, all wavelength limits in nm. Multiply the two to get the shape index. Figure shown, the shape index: 0.99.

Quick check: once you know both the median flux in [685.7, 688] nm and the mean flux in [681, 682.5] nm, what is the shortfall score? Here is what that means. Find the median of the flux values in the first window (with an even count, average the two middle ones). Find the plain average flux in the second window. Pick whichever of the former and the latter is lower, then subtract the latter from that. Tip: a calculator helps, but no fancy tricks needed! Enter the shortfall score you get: 0.00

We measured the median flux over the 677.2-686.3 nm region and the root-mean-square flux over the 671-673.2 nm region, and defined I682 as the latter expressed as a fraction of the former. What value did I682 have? 1.16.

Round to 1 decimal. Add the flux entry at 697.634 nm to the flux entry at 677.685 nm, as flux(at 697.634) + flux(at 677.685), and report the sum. 48.2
